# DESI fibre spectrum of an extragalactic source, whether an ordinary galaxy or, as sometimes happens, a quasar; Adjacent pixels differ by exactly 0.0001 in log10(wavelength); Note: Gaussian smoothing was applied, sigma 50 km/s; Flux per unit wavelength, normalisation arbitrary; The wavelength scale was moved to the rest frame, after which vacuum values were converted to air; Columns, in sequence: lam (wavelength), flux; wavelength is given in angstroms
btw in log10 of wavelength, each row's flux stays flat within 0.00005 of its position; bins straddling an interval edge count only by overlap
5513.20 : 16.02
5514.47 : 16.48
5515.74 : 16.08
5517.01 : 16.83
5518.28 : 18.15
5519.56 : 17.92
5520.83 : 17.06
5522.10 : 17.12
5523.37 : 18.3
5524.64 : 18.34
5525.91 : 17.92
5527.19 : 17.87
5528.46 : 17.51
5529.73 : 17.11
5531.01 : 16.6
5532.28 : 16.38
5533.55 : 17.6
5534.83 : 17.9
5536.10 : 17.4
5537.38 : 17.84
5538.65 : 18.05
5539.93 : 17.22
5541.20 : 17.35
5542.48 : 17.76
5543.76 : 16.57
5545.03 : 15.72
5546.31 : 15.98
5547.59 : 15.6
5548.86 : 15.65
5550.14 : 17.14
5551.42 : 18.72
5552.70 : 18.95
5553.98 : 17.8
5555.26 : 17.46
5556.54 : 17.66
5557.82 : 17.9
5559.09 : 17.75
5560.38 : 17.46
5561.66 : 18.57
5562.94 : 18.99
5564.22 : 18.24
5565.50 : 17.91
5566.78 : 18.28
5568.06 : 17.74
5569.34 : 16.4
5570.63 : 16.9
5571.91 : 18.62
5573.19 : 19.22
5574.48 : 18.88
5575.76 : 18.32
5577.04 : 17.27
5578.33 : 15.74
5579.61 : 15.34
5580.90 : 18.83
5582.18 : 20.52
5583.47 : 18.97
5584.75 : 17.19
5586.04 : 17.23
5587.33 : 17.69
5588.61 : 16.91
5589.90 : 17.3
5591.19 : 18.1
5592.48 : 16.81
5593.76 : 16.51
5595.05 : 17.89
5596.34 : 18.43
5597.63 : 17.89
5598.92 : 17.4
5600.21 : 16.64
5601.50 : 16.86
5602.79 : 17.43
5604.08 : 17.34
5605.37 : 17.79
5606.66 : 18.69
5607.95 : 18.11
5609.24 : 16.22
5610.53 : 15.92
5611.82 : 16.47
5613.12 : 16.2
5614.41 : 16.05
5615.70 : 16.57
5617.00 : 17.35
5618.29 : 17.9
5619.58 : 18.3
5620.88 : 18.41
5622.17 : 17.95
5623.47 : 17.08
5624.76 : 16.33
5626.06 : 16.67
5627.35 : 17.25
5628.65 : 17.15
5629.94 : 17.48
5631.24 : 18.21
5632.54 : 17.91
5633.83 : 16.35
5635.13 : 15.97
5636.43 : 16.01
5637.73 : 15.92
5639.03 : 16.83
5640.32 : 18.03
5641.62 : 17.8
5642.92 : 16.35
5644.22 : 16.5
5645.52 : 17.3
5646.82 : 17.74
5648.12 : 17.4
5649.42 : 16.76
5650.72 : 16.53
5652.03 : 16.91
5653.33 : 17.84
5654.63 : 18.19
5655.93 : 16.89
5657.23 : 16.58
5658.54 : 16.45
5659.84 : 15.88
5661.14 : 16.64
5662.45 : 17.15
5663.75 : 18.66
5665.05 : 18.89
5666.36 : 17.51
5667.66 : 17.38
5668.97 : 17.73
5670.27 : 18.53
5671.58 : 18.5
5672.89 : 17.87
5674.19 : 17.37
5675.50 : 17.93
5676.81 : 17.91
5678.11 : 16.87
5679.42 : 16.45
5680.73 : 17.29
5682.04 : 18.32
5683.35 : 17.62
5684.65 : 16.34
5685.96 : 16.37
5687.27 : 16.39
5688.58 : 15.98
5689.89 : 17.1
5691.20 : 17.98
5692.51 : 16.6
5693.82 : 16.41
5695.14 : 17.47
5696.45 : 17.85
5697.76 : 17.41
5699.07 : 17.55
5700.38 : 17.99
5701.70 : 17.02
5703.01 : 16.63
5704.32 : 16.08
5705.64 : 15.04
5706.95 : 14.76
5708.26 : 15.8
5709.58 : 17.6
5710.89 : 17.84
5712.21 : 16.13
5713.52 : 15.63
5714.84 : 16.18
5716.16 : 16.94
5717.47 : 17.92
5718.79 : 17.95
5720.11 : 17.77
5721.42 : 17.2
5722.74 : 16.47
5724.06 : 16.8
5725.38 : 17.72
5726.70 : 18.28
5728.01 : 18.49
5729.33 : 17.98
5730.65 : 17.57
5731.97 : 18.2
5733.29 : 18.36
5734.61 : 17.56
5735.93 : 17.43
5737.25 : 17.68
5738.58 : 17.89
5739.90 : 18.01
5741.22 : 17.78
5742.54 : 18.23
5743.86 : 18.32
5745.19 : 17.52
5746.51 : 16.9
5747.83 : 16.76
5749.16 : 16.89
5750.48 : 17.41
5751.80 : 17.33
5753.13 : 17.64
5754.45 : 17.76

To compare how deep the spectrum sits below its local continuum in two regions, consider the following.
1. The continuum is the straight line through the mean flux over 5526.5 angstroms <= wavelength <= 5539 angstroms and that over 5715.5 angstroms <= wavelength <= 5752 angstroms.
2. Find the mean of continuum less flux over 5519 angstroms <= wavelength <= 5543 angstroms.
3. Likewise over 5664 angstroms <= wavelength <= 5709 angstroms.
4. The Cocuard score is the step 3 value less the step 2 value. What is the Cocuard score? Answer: 0.5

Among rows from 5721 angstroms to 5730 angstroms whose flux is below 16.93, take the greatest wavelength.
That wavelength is 5724.06 angstroms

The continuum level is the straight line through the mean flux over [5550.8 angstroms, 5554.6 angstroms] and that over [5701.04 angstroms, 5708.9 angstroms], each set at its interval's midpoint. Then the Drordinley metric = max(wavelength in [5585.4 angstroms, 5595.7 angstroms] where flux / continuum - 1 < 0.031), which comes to 5595.05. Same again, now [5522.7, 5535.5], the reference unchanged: 5534.83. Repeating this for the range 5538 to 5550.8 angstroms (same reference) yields 5550.14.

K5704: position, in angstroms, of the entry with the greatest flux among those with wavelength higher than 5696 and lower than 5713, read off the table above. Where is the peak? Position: 5700.38 angstroms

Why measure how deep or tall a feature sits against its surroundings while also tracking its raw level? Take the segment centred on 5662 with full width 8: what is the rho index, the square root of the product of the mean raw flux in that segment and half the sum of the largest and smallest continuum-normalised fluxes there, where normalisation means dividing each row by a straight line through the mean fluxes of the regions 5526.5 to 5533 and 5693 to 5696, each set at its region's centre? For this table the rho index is 4.21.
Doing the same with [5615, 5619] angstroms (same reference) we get 4.18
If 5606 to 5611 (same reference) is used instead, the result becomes 4.19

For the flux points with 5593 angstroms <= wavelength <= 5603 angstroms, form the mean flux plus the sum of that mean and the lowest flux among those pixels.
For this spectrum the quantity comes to 51.3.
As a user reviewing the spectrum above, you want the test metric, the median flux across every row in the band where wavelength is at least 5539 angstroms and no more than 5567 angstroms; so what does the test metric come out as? 17.7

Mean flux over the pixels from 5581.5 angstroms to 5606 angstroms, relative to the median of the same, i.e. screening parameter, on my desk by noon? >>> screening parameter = 1.01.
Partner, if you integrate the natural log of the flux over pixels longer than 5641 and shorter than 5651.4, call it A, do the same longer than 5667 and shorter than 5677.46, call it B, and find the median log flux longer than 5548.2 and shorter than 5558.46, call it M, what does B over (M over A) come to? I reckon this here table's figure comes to 309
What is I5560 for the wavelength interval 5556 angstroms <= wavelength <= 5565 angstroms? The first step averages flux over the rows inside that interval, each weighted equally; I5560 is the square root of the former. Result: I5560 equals 4.25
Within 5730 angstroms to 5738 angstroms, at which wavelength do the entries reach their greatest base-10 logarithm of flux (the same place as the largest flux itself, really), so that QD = 5733.29 angstroms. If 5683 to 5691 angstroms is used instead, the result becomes 5683.35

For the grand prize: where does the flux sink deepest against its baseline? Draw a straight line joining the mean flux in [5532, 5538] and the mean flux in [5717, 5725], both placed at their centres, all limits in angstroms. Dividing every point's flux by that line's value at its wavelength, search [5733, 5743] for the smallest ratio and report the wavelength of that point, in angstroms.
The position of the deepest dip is 5735.93 angstroms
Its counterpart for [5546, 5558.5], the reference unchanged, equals 5547.59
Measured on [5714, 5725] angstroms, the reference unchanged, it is 5714.84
